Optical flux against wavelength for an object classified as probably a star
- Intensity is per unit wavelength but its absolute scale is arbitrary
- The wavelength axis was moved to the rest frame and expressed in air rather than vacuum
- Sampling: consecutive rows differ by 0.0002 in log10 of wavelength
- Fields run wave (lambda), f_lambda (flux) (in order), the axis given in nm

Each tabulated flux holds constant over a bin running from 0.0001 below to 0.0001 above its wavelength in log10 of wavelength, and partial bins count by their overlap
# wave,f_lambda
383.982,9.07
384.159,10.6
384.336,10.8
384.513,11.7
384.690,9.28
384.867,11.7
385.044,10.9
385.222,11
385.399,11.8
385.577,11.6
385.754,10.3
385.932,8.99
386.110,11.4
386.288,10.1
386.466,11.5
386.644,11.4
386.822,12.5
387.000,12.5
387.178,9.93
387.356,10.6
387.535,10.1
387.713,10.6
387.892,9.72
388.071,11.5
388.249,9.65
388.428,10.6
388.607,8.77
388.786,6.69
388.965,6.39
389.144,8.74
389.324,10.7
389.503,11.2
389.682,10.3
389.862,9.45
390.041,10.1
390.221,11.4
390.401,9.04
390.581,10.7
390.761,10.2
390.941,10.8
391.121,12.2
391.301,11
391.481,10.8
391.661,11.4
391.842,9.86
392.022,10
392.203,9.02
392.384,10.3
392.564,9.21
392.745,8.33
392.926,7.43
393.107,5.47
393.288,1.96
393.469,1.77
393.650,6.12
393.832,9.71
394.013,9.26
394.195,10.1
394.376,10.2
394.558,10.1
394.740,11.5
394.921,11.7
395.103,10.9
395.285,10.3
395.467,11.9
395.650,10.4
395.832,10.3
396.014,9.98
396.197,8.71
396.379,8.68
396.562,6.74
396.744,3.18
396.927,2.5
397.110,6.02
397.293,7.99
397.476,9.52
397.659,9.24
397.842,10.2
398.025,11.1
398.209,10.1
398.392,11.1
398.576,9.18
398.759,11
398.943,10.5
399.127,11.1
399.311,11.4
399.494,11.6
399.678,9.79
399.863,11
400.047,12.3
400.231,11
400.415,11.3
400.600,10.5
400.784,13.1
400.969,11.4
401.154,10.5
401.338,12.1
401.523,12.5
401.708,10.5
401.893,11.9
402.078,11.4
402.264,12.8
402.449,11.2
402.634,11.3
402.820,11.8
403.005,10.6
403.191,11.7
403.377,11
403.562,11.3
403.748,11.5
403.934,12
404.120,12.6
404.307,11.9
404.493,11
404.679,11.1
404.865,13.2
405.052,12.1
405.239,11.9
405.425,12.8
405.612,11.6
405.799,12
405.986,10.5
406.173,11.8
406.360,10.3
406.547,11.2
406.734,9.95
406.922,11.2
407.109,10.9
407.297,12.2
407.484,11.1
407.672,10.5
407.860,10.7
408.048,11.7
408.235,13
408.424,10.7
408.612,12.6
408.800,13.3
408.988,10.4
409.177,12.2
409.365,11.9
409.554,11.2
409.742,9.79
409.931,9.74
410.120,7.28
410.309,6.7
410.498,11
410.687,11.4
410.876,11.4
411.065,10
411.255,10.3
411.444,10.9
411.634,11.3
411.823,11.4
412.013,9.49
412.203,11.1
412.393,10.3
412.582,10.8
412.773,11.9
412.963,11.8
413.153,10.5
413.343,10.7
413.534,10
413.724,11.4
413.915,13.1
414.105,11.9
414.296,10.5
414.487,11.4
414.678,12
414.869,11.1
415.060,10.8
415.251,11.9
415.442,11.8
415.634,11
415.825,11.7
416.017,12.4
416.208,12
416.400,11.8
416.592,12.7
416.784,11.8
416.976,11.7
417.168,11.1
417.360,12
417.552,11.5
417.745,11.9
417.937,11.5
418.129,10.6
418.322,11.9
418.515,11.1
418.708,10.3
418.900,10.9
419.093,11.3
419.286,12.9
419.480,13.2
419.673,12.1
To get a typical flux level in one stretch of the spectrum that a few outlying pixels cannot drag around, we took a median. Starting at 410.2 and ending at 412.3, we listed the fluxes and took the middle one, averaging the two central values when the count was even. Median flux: 11.0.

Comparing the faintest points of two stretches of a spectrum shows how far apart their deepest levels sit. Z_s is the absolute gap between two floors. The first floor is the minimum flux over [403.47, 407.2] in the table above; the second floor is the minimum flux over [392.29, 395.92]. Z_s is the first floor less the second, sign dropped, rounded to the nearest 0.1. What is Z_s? 8.2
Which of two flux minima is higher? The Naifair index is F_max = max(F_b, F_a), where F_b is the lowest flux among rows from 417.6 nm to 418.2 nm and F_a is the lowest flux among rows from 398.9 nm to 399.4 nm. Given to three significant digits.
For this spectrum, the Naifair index 10.6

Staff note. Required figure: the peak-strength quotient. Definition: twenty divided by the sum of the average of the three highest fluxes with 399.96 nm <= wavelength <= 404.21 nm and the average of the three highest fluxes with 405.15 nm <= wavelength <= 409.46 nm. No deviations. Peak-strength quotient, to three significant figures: 0.773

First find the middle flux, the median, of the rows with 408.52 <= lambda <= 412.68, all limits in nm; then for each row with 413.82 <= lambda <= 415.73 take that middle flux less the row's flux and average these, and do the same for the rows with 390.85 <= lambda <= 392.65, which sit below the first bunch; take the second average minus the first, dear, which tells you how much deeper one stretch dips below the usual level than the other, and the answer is 1.1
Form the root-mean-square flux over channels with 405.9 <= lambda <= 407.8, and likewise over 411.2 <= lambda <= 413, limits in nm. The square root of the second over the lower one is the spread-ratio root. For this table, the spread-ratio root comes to 0.999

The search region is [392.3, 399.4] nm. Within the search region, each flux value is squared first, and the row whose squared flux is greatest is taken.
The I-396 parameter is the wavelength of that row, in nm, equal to 395.467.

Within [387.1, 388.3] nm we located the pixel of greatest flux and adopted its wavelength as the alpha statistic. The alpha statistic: 388.071 nm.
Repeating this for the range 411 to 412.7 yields 411.823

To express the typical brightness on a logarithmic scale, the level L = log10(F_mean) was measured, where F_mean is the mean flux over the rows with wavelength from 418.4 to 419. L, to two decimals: 1.03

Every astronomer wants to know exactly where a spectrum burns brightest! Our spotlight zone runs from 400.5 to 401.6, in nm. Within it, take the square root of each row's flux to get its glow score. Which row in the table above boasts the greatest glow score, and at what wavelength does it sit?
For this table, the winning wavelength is 400.784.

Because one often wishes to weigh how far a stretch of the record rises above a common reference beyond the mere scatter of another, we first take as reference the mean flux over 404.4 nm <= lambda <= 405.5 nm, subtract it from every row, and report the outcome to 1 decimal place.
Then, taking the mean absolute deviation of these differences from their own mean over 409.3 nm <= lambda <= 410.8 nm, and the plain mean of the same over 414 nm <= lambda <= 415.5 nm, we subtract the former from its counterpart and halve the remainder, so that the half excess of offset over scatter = -1.0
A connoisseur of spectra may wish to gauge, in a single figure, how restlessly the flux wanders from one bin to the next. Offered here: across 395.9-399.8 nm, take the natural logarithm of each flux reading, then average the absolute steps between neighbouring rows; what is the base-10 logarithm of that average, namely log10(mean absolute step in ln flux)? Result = -0.72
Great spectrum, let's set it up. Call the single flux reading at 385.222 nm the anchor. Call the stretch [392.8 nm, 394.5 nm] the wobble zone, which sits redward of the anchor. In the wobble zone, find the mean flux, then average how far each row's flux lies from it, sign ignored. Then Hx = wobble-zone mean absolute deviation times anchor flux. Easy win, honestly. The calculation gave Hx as 29.9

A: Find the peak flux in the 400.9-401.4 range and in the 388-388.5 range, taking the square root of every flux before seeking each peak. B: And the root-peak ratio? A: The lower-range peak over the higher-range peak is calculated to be 0.97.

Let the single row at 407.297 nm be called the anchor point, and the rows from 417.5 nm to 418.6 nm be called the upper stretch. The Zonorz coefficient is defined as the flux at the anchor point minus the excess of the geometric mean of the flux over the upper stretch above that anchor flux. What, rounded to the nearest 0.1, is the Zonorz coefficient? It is 13.0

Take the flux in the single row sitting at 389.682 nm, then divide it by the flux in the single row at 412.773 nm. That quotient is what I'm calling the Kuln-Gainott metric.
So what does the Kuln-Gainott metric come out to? 0.87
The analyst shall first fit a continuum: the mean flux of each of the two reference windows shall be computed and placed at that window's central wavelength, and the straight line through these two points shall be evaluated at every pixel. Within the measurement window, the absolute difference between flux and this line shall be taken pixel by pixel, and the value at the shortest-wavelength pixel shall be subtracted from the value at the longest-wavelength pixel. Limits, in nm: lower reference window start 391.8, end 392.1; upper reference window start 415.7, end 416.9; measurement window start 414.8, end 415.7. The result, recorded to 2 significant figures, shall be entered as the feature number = 0.17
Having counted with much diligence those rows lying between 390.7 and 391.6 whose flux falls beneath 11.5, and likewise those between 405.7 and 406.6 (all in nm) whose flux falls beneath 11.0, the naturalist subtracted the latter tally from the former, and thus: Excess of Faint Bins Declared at 2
